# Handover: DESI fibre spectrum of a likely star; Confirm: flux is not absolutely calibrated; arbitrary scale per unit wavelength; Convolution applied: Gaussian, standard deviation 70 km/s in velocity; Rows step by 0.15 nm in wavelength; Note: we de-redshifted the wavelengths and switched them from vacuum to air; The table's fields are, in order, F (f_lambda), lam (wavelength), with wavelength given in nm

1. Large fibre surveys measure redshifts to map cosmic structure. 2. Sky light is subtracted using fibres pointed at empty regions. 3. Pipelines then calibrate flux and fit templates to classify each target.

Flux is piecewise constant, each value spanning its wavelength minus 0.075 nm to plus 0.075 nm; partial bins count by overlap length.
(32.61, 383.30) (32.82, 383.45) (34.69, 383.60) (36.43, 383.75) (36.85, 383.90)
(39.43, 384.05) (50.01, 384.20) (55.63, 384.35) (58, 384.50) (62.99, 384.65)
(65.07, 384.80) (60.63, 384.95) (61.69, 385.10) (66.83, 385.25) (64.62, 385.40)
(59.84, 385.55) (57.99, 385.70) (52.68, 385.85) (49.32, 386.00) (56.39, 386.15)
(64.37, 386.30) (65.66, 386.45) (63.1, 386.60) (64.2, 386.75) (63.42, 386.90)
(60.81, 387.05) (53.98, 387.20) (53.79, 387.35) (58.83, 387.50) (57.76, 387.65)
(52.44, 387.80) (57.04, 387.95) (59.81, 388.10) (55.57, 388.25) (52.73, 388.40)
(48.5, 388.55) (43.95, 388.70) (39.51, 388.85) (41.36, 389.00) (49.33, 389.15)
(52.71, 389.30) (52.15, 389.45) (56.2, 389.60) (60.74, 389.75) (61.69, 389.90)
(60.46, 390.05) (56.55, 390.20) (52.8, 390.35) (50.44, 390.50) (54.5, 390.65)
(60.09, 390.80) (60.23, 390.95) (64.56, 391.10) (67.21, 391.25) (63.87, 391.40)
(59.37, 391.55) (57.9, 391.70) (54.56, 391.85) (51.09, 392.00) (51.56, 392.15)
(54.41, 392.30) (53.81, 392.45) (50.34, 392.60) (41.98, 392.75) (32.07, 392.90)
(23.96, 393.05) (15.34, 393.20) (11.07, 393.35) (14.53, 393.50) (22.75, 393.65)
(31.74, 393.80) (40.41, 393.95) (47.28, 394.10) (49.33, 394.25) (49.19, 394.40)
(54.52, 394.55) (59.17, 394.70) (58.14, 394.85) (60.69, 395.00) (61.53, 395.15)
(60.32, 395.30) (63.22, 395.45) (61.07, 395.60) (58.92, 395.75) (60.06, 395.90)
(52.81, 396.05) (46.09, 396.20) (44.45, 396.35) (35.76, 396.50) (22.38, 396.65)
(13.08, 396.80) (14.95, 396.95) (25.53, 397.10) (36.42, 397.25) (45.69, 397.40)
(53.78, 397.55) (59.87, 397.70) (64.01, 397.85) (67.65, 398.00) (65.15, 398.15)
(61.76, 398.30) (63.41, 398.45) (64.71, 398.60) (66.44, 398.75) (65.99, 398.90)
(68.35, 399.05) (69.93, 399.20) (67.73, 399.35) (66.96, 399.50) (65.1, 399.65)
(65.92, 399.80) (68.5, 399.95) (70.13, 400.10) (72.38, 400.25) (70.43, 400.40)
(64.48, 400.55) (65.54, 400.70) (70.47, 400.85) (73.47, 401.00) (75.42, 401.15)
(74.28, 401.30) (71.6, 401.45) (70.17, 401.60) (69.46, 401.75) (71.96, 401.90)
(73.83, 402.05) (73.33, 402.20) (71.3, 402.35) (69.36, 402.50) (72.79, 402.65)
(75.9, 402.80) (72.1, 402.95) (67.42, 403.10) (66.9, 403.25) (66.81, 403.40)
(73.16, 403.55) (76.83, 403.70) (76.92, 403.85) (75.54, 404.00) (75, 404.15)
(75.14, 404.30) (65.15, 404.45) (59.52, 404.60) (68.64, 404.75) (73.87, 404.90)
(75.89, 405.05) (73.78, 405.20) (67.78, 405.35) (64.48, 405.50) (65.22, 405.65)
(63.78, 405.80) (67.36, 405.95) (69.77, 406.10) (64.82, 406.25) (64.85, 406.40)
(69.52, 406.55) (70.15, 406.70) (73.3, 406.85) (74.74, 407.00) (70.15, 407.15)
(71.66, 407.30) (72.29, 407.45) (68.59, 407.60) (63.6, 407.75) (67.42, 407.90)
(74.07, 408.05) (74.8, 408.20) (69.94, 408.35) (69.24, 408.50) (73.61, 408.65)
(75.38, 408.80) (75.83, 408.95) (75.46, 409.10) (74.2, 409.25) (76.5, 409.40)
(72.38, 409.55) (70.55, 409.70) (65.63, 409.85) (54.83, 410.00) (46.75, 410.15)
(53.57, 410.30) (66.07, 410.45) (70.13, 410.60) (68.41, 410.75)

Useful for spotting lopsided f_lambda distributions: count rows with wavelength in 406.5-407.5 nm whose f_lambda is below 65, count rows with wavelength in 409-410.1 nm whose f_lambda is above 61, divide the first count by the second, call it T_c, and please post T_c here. 0.0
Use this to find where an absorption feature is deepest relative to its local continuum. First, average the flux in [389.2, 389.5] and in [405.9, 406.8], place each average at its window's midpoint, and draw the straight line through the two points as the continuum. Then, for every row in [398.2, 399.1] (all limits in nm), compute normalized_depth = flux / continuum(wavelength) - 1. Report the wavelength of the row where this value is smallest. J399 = 398.30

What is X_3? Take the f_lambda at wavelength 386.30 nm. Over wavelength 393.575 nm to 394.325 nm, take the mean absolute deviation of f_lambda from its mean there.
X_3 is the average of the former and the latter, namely 37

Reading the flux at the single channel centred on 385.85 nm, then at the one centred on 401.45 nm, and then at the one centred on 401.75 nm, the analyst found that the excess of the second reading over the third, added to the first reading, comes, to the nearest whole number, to 55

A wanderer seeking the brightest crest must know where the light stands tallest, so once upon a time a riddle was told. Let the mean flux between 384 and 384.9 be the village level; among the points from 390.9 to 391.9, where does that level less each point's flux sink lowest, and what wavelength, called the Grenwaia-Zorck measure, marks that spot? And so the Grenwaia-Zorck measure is 391.25 nm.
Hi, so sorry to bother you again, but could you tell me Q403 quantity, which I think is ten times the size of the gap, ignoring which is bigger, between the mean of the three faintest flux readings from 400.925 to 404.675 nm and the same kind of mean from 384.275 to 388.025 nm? 123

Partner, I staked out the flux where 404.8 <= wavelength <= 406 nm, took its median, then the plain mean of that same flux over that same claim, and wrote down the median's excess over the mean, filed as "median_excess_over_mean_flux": -1.5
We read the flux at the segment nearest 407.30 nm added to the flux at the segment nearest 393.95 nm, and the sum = 112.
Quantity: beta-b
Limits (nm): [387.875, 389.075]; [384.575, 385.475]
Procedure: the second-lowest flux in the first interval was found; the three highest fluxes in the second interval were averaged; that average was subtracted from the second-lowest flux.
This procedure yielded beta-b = -24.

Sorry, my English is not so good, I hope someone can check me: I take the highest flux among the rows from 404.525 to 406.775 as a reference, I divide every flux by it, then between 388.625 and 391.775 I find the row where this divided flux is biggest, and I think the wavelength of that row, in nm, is 391.25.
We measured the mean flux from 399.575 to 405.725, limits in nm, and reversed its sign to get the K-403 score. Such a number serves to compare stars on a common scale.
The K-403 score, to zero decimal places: -71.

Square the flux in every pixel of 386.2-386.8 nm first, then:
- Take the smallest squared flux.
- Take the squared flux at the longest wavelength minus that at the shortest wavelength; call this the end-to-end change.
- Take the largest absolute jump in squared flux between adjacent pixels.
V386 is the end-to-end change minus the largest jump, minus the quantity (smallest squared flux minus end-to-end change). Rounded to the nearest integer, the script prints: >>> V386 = -4355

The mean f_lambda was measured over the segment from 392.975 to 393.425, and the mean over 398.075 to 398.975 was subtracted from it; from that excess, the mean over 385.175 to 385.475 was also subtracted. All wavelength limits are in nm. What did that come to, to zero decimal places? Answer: -114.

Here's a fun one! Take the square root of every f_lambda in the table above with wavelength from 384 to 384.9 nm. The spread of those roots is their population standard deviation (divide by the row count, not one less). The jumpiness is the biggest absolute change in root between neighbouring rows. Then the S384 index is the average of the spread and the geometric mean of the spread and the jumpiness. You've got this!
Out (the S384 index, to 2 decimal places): 0.64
